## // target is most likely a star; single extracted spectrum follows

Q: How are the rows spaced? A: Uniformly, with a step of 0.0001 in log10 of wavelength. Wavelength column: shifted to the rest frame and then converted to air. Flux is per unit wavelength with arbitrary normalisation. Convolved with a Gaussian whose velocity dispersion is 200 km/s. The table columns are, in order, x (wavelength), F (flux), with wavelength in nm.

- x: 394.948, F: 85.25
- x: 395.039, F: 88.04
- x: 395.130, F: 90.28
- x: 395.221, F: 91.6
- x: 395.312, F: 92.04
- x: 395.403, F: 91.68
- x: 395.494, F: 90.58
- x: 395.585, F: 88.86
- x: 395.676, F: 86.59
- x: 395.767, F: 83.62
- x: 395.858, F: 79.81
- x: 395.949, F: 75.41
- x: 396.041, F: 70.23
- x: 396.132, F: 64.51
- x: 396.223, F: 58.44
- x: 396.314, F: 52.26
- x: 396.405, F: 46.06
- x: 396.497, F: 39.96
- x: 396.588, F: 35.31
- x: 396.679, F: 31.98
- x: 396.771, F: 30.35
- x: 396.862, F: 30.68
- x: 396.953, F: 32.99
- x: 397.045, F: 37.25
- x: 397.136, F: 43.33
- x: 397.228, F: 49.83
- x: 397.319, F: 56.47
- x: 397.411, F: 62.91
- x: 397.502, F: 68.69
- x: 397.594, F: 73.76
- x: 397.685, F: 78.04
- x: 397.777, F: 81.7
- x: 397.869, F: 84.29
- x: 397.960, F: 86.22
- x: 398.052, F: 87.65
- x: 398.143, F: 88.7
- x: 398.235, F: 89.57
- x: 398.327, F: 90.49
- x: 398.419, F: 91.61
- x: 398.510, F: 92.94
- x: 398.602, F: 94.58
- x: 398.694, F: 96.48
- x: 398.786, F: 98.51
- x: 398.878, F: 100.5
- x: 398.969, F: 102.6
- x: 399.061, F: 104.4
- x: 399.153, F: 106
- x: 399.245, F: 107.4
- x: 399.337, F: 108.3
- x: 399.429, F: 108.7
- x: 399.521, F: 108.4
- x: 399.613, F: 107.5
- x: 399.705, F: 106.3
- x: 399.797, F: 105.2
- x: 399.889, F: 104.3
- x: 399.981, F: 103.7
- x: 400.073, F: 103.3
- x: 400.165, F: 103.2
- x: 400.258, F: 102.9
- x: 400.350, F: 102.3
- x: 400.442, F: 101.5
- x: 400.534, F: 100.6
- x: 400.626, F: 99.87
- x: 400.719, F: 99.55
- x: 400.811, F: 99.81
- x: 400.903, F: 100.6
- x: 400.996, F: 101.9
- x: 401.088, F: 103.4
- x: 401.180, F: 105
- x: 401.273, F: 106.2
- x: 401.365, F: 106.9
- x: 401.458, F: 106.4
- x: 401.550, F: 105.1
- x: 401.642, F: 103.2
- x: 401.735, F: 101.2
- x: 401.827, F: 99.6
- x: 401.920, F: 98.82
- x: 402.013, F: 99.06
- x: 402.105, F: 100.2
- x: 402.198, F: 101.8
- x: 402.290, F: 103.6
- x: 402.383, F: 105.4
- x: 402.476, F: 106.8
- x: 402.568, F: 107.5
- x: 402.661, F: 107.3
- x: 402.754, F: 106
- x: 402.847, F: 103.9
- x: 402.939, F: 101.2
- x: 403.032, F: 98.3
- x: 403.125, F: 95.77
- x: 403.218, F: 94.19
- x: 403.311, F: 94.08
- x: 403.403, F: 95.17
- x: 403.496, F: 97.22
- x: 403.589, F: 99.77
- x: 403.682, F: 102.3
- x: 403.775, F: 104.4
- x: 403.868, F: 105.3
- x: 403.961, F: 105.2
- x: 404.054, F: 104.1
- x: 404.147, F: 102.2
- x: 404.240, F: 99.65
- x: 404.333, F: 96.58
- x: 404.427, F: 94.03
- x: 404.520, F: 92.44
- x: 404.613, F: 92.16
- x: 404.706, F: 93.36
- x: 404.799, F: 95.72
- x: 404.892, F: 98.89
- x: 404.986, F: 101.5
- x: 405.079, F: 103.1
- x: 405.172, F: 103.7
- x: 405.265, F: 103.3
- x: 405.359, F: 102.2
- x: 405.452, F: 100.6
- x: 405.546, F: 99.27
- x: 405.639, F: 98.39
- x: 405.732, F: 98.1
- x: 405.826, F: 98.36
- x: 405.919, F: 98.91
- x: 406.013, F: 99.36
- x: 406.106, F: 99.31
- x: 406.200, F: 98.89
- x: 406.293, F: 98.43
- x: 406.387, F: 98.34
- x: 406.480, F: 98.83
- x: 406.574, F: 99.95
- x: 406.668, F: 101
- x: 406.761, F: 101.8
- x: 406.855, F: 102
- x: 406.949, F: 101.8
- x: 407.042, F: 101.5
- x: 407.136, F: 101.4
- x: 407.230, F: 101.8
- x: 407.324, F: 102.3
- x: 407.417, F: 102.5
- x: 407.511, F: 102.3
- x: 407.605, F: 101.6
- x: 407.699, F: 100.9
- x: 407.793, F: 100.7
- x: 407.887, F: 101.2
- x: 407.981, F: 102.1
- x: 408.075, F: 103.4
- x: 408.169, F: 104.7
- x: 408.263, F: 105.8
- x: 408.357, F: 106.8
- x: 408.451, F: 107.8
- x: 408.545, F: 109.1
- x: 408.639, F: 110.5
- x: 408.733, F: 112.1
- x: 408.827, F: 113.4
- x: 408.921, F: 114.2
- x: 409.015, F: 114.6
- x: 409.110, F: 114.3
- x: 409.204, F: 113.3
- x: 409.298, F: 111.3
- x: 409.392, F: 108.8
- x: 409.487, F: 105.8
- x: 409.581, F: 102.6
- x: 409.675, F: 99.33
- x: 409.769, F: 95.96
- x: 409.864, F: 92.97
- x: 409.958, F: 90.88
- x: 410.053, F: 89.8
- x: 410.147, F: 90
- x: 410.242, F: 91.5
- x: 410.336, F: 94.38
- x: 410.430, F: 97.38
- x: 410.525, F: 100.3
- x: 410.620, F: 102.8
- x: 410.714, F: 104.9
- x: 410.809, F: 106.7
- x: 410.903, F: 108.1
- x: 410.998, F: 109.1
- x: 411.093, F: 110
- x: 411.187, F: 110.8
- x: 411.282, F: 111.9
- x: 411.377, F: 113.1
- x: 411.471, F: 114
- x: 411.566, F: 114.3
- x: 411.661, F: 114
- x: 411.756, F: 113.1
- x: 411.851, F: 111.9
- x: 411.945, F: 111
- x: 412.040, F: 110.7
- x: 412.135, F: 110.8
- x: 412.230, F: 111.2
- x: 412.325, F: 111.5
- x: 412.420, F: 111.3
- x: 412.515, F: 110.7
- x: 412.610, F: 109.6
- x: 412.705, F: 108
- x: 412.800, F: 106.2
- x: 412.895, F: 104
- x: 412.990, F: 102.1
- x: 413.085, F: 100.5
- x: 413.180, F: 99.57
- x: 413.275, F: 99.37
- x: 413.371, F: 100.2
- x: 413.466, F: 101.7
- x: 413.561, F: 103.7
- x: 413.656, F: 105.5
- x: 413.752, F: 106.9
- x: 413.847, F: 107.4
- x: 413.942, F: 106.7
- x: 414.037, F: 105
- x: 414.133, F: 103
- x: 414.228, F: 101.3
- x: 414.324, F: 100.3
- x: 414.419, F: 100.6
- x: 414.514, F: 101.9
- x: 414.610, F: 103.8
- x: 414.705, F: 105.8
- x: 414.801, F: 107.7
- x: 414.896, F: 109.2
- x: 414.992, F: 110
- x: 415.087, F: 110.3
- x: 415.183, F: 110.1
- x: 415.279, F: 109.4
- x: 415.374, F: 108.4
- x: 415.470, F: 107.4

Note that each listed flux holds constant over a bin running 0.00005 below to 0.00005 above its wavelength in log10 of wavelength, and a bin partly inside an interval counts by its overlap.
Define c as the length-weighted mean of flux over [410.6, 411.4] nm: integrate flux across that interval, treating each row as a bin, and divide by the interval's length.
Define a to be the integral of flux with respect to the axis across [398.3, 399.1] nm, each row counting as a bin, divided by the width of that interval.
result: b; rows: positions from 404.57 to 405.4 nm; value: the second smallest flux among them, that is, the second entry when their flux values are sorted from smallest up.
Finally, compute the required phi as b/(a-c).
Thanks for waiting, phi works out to -8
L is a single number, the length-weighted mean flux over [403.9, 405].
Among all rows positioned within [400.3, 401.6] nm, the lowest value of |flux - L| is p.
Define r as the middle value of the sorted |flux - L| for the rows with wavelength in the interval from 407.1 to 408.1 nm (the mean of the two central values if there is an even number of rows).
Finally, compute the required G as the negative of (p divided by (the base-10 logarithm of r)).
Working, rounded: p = 1.6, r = 3.9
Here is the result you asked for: -3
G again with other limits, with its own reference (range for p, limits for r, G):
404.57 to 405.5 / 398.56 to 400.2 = -1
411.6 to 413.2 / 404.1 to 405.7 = -3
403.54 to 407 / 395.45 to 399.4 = 0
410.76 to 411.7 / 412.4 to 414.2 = -10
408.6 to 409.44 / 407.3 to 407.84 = -18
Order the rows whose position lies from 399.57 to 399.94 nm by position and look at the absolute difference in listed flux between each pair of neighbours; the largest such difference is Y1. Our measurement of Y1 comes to 1.2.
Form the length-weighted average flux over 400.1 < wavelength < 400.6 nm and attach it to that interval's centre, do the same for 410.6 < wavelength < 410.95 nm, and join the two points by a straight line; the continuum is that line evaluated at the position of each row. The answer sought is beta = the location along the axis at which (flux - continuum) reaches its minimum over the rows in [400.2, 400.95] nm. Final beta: 400.719 nm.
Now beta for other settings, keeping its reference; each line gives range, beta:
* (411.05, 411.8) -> 411.093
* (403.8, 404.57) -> 404.520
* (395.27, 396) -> 395.949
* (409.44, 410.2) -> 410.053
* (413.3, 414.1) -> 413.371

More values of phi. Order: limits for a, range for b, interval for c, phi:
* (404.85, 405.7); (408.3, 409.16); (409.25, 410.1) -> 76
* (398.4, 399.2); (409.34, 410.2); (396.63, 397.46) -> 2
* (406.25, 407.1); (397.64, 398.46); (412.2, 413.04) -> -10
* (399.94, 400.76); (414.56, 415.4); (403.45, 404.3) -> -312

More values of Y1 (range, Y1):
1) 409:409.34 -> 2.0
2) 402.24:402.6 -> 1.8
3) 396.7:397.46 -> 6.6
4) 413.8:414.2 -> 2.0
